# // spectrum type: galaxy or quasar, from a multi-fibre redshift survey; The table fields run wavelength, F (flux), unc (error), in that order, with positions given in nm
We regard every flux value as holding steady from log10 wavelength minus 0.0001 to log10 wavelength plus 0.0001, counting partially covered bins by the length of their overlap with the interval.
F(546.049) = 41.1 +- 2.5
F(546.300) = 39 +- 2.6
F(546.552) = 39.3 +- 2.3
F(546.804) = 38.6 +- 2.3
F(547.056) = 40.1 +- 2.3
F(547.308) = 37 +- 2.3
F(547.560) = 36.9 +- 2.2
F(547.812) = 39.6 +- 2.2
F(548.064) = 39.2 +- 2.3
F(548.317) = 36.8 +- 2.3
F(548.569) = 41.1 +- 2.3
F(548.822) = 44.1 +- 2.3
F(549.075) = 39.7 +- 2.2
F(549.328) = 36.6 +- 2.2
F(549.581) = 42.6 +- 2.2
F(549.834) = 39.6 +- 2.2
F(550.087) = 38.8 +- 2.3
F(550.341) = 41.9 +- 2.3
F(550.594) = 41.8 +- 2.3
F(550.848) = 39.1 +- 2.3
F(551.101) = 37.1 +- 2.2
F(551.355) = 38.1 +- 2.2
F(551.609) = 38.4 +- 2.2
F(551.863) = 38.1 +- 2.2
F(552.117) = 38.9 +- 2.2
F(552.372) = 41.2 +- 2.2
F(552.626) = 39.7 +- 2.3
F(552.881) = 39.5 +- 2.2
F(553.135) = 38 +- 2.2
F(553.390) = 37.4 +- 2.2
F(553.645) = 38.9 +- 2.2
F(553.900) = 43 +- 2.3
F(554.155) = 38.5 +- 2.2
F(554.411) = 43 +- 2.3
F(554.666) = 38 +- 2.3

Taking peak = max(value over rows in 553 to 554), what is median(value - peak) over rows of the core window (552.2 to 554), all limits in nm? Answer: -3.5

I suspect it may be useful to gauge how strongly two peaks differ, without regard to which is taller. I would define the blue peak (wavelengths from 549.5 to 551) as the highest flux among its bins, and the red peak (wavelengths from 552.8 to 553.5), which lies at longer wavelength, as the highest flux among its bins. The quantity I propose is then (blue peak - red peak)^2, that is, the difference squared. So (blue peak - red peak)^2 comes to 10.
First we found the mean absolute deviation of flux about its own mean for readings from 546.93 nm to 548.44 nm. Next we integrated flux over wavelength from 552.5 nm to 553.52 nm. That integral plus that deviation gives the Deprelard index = 41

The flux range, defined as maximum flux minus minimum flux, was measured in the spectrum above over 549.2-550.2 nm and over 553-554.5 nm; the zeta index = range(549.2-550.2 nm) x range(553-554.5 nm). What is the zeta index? 34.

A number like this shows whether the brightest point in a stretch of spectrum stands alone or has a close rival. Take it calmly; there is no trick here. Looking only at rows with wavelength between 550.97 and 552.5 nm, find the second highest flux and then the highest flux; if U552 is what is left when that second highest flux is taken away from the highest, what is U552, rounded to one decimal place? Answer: 2.3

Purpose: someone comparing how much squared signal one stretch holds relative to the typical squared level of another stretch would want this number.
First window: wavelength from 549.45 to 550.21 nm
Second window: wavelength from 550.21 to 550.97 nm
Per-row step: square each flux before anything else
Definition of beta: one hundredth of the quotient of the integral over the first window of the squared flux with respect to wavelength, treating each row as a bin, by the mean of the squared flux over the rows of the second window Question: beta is 0.0074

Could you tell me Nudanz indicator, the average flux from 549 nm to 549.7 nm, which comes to 39.6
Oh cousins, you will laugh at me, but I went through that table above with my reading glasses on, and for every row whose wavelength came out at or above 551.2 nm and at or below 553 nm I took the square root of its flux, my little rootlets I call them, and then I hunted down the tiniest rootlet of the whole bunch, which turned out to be 6.173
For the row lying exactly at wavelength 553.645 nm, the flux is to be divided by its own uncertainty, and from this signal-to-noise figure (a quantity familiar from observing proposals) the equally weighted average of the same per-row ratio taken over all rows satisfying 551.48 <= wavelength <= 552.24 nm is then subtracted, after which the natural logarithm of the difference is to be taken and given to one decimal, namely -1.6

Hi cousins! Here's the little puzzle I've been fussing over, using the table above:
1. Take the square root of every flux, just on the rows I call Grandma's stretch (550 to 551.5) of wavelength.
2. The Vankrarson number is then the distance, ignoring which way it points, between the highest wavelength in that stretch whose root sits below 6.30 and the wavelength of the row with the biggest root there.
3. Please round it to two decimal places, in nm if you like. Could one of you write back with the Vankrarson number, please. 1.01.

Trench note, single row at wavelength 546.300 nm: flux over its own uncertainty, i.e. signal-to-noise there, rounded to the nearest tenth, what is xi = 15.0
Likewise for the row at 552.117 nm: 17.7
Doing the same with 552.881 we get 18.0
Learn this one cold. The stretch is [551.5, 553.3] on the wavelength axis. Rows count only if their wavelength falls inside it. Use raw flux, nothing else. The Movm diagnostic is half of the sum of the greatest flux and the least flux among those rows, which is 39.6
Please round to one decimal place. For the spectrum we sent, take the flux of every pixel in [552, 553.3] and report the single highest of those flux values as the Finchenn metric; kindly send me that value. 41.2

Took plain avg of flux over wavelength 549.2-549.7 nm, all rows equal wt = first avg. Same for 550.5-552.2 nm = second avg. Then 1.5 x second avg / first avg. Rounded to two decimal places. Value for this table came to 1.47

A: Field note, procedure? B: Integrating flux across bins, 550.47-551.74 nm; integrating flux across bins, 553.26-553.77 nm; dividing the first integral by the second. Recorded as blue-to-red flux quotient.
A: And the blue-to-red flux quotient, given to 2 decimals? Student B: 2.54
